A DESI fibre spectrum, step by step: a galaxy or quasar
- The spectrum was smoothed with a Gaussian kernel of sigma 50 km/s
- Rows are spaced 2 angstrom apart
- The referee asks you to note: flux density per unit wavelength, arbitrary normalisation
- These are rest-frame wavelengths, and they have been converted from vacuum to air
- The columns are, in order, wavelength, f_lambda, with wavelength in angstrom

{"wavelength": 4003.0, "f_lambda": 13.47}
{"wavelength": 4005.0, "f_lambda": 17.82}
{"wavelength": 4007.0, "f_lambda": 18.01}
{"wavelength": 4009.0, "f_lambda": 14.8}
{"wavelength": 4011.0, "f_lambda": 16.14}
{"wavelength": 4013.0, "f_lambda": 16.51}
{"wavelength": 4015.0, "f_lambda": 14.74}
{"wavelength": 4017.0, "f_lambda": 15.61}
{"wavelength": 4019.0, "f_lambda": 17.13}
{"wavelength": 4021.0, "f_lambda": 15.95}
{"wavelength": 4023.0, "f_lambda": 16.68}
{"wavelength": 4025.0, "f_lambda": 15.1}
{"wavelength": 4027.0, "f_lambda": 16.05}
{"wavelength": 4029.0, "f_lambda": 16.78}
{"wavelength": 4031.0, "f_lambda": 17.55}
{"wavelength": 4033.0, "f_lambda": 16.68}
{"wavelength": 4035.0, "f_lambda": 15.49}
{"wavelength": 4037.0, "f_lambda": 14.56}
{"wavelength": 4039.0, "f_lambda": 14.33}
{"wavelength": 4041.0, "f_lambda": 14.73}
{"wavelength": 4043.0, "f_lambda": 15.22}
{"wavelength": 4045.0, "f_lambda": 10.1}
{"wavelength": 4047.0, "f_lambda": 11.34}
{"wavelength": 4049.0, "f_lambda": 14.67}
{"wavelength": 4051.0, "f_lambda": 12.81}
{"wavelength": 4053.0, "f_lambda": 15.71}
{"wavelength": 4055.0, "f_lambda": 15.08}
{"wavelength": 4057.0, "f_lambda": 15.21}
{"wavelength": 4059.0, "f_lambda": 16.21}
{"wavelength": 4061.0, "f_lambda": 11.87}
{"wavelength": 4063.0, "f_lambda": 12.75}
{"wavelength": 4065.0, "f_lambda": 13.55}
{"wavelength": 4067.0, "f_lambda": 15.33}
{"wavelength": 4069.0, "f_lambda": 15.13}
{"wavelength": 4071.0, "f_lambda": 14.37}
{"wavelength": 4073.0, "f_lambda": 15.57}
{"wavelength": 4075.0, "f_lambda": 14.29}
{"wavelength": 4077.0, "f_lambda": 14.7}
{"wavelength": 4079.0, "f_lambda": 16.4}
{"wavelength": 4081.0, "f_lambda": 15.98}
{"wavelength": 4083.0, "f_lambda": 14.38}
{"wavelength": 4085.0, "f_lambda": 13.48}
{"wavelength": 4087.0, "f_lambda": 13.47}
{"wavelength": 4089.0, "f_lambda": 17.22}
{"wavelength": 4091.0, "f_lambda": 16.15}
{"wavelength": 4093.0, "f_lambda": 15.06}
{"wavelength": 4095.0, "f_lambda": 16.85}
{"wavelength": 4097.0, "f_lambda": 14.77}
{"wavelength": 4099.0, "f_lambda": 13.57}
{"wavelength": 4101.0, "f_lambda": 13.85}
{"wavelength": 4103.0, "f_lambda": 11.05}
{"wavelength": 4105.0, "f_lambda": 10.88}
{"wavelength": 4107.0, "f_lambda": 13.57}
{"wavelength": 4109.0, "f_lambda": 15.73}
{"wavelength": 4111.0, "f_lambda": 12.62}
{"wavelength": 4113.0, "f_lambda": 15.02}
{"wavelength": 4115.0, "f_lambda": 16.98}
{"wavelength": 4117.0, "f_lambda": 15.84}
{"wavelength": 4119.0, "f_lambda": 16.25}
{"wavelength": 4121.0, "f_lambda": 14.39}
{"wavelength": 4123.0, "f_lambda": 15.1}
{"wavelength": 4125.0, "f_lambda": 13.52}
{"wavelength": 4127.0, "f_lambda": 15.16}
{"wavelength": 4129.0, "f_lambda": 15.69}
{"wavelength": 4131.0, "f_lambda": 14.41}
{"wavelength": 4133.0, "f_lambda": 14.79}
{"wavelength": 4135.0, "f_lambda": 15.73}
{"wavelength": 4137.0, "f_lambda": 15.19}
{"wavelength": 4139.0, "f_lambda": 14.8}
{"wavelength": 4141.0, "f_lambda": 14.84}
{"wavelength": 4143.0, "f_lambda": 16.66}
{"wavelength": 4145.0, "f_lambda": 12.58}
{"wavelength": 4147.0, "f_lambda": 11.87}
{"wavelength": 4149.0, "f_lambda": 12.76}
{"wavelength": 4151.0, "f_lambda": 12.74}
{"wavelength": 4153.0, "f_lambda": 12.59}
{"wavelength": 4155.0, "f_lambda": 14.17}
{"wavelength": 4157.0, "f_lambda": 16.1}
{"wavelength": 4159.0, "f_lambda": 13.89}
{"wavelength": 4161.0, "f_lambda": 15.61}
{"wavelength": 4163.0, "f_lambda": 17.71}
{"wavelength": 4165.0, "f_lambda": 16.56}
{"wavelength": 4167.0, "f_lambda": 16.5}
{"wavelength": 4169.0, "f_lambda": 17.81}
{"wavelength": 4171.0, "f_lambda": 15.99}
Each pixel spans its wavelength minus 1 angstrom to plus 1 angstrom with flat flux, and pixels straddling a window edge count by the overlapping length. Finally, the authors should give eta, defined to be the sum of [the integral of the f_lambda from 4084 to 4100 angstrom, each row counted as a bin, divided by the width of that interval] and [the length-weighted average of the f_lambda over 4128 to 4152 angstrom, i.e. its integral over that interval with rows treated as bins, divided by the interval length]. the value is 29.4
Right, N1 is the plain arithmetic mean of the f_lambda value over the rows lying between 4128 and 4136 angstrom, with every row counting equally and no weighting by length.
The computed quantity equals 15.2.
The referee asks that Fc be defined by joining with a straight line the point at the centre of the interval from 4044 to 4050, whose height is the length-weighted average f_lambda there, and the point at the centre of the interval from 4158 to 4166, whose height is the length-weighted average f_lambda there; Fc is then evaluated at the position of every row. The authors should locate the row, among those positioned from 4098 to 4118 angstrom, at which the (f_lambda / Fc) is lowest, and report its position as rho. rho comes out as 4105.0 angstrom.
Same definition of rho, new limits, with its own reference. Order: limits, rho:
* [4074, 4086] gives 4085.0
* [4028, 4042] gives 4039.0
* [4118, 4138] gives 4125.0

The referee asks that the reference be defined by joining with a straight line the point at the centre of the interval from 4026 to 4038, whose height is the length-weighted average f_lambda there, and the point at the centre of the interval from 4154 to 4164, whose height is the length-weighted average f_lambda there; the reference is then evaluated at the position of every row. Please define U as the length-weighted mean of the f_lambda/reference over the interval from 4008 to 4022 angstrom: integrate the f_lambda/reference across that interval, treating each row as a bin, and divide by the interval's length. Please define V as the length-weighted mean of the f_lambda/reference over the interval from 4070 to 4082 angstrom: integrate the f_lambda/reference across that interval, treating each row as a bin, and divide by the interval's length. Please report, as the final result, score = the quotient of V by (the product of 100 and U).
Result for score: 0.0098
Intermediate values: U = 0.973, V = 0.95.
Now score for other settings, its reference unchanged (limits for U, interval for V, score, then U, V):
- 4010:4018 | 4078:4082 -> 0.0105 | 0.967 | 1.02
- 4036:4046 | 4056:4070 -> 0.0104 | 0.854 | 0.89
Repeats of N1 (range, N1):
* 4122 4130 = 14.9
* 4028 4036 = 16.6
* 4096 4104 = 13.3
